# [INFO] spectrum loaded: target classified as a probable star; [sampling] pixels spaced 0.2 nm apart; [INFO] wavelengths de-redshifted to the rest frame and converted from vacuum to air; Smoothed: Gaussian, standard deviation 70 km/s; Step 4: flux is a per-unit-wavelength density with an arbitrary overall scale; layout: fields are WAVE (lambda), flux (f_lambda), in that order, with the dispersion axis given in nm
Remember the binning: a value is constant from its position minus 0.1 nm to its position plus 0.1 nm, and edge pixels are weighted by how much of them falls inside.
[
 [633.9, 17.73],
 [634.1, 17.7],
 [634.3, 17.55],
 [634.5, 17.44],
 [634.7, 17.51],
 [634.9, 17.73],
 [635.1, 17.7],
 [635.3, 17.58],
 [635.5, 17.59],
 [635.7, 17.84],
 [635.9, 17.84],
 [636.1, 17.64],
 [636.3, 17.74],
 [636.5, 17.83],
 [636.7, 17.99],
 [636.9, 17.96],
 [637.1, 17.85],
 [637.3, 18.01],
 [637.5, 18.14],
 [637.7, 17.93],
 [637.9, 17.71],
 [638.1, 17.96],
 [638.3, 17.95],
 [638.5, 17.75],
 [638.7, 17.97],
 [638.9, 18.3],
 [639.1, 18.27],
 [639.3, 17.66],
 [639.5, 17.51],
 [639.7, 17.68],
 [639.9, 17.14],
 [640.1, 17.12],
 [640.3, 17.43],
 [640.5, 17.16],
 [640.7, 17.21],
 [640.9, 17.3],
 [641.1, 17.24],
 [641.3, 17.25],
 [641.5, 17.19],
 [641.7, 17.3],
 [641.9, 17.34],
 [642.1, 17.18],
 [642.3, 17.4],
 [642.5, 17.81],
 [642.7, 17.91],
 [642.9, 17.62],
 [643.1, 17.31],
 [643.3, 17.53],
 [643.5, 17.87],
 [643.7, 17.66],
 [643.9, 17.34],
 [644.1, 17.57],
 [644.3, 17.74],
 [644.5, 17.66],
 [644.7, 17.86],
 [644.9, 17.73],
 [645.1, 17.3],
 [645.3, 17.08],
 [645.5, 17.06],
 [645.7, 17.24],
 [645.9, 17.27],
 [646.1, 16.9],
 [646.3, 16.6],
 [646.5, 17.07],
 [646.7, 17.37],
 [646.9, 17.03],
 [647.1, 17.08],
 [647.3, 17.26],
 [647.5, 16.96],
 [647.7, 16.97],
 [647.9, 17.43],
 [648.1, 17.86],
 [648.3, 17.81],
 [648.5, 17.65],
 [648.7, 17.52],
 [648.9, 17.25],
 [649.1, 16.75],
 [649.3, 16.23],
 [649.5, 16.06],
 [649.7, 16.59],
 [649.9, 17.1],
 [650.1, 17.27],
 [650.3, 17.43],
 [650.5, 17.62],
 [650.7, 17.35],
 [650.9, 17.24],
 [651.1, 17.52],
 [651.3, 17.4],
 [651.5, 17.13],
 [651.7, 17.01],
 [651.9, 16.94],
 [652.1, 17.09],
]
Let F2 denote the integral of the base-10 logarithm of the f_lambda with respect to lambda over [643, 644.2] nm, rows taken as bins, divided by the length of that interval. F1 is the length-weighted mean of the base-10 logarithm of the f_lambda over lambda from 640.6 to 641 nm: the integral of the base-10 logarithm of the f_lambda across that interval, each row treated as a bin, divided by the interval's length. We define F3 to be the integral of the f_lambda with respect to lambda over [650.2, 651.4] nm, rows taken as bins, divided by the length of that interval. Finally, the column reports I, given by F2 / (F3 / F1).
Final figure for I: 0.088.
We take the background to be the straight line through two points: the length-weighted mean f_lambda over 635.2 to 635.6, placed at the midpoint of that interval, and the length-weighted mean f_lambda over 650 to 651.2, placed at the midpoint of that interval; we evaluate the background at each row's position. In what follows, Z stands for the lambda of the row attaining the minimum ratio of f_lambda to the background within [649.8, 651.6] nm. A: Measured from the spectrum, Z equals 649.9 nm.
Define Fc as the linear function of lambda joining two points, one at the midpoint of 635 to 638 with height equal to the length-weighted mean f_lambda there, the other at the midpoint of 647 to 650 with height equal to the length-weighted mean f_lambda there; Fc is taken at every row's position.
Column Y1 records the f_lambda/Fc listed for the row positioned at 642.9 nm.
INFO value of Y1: 1.01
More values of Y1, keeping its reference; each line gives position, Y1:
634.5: 0.97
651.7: 1.01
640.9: 0.99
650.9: 1.02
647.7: 0.99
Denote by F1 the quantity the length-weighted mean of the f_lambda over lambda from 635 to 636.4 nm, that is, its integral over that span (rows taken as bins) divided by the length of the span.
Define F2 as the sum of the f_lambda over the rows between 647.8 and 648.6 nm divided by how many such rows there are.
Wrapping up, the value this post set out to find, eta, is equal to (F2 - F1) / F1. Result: -0.001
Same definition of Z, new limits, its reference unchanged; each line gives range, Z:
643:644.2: 643.1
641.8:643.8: 642.1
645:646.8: 646.3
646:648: 646.3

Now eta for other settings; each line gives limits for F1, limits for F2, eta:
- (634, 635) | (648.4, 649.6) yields -0.038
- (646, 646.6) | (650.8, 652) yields 0.021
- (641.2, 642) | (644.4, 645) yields 0.028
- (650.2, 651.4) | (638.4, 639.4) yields 0.032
